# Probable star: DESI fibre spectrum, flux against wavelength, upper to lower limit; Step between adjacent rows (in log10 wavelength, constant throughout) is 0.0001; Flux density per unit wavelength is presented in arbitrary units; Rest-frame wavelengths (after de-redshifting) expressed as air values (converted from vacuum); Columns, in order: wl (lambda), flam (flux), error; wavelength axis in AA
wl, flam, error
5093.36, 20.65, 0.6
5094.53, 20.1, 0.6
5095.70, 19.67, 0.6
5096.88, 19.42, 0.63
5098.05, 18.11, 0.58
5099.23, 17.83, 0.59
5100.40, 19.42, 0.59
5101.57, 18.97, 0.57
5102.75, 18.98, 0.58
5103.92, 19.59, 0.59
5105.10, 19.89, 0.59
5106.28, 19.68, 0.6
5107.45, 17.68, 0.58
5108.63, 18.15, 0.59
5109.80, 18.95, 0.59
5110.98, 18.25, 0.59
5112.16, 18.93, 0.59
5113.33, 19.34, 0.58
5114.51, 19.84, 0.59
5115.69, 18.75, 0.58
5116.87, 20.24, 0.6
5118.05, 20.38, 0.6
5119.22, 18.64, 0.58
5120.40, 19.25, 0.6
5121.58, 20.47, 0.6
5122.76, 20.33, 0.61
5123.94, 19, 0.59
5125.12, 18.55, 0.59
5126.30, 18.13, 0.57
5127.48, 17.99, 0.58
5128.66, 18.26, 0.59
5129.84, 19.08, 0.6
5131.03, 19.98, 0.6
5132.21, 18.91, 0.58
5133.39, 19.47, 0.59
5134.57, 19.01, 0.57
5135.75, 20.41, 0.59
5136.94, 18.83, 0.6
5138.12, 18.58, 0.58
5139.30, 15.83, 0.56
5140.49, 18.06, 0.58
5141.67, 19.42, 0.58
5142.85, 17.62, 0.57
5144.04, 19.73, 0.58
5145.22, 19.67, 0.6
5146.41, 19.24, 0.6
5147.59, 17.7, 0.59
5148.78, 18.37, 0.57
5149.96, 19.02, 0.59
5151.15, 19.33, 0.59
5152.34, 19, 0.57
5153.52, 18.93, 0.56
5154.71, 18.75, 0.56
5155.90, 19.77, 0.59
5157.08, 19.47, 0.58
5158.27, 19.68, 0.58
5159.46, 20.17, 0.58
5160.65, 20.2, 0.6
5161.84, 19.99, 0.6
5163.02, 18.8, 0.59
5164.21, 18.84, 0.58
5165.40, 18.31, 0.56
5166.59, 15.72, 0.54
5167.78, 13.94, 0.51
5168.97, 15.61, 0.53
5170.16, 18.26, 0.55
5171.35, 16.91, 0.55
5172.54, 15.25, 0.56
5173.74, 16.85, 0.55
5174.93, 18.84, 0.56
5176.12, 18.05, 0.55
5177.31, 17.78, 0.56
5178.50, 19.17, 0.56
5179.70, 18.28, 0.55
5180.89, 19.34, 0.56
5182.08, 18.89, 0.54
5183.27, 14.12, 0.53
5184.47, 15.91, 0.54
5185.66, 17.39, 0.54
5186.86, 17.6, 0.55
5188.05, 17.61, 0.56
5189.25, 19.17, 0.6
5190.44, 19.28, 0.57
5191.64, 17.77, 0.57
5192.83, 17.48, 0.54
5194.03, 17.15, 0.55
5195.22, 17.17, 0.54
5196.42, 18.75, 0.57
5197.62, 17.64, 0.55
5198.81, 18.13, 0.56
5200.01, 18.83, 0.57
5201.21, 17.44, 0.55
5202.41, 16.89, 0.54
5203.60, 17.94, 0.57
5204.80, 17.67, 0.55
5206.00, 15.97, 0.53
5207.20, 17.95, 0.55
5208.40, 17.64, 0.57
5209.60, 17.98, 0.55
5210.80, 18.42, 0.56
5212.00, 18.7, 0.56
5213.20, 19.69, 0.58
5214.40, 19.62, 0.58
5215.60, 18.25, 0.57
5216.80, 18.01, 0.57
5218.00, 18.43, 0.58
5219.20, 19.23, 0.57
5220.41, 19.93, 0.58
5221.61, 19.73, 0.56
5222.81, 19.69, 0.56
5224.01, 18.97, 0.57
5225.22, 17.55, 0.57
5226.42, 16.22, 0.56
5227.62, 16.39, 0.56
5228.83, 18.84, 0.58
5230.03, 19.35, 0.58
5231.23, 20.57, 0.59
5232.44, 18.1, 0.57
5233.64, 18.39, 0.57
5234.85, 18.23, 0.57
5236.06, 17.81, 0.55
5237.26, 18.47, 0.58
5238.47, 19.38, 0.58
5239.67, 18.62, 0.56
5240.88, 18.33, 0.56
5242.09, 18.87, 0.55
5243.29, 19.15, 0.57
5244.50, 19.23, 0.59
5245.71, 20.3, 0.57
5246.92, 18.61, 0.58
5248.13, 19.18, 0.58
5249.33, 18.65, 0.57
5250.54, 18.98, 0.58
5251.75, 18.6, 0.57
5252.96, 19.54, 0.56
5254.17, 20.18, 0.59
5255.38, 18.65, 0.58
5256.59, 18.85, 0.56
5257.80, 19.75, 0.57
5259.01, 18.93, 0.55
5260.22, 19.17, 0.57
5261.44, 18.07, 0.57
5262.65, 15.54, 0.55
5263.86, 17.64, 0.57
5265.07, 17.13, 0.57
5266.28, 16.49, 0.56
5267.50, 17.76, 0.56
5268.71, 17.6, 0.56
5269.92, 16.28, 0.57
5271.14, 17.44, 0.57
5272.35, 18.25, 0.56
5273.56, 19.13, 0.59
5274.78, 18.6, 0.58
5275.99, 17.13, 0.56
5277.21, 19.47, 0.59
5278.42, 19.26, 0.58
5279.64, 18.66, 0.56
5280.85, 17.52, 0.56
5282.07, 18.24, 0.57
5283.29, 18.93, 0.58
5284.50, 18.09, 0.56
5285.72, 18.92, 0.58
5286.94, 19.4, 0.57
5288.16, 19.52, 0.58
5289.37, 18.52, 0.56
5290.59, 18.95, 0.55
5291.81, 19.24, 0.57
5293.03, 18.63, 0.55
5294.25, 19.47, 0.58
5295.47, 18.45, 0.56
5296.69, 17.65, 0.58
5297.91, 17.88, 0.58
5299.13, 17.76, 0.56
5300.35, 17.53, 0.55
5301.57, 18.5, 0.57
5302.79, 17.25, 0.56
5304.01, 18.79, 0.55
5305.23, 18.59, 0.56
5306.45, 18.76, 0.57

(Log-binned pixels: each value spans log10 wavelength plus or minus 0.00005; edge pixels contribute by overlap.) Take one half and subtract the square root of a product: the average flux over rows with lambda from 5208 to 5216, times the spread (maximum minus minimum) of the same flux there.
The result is -5.68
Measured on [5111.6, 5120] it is -5.32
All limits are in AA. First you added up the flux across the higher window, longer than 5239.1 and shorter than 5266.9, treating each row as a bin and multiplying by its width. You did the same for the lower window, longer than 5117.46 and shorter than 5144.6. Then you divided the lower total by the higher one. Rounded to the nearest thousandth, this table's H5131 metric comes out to 0.994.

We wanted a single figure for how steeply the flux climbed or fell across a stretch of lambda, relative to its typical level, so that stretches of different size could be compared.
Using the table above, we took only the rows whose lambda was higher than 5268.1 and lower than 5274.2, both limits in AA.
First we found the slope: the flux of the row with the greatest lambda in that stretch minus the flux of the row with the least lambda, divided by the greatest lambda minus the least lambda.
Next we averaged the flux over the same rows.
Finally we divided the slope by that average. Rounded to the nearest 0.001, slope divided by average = 0.018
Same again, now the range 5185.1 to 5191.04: 0.022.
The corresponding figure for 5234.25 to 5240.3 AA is 0.004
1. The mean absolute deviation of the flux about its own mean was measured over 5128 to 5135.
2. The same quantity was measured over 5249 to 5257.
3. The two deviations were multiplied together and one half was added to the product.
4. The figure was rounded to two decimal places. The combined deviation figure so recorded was 0.68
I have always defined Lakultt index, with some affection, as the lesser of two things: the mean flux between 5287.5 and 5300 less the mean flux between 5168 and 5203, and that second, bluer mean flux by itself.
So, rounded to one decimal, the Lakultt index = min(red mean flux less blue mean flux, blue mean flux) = 1.0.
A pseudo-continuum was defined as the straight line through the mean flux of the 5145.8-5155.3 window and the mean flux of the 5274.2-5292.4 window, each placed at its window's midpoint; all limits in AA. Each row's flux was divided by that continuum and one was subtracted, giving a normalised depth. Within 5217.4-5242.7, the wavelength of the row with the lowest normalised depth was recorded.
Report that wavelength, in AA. 5226.42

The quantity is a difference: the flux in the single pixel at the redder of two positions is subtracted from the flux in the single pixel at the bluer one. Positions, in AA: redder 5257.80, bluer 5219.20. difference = -0.52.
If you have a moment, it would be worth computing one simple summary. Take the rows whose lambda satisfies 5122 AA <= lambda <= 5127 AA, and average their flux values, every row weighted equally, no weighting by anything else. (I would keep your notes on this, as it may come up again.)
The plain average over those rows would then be 19.0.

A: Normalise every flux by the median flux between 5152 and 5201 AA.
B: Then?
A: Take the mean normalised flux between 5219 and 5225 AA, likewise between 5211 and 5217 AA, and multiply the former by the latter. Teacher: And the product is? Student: 1.10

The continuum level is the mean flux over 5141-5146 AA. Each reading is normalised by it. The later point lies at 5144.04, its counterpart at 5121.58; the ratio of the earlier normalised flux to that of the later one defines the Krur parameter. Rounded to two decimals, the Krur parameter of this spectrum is 1.04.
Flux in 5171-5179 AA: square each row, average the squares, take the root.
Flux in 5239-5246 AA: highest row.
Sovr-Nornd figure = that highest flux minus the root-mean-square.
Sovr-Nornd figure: 2.7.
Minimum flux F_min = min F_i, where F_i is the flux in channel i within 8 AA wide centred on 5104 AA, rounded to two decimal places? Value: 17.68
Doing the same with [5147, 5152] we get 17.70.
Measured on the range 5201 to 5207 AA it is 15.97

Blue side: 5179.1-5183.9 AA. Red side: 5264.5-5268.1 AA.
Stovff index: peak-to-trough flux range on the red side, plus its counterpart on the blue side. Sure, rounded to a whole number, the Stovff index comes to 6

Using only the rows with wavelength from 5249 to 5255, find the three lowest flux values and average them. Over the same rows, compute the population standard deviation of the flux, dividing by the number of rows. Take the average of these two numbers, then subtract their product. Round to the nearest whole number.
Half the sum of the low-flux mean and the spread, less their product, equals -2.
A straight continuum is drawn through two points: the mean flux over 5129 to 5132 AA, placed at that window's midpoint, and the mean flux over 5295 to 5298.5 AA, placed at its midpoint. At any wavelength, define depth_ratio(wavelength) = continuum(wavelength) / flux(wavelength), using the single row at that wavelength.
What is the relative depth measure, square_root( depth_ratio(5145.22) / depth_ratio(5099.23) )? 0.94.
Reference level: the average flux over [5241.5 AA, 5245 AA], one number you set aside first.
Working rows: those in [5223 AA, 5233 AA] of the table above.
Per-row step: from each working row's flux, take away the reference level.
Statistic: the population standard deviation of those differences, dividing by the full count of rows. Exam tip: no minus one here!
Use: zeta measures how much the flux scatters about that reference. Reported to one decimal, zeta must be 1.4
